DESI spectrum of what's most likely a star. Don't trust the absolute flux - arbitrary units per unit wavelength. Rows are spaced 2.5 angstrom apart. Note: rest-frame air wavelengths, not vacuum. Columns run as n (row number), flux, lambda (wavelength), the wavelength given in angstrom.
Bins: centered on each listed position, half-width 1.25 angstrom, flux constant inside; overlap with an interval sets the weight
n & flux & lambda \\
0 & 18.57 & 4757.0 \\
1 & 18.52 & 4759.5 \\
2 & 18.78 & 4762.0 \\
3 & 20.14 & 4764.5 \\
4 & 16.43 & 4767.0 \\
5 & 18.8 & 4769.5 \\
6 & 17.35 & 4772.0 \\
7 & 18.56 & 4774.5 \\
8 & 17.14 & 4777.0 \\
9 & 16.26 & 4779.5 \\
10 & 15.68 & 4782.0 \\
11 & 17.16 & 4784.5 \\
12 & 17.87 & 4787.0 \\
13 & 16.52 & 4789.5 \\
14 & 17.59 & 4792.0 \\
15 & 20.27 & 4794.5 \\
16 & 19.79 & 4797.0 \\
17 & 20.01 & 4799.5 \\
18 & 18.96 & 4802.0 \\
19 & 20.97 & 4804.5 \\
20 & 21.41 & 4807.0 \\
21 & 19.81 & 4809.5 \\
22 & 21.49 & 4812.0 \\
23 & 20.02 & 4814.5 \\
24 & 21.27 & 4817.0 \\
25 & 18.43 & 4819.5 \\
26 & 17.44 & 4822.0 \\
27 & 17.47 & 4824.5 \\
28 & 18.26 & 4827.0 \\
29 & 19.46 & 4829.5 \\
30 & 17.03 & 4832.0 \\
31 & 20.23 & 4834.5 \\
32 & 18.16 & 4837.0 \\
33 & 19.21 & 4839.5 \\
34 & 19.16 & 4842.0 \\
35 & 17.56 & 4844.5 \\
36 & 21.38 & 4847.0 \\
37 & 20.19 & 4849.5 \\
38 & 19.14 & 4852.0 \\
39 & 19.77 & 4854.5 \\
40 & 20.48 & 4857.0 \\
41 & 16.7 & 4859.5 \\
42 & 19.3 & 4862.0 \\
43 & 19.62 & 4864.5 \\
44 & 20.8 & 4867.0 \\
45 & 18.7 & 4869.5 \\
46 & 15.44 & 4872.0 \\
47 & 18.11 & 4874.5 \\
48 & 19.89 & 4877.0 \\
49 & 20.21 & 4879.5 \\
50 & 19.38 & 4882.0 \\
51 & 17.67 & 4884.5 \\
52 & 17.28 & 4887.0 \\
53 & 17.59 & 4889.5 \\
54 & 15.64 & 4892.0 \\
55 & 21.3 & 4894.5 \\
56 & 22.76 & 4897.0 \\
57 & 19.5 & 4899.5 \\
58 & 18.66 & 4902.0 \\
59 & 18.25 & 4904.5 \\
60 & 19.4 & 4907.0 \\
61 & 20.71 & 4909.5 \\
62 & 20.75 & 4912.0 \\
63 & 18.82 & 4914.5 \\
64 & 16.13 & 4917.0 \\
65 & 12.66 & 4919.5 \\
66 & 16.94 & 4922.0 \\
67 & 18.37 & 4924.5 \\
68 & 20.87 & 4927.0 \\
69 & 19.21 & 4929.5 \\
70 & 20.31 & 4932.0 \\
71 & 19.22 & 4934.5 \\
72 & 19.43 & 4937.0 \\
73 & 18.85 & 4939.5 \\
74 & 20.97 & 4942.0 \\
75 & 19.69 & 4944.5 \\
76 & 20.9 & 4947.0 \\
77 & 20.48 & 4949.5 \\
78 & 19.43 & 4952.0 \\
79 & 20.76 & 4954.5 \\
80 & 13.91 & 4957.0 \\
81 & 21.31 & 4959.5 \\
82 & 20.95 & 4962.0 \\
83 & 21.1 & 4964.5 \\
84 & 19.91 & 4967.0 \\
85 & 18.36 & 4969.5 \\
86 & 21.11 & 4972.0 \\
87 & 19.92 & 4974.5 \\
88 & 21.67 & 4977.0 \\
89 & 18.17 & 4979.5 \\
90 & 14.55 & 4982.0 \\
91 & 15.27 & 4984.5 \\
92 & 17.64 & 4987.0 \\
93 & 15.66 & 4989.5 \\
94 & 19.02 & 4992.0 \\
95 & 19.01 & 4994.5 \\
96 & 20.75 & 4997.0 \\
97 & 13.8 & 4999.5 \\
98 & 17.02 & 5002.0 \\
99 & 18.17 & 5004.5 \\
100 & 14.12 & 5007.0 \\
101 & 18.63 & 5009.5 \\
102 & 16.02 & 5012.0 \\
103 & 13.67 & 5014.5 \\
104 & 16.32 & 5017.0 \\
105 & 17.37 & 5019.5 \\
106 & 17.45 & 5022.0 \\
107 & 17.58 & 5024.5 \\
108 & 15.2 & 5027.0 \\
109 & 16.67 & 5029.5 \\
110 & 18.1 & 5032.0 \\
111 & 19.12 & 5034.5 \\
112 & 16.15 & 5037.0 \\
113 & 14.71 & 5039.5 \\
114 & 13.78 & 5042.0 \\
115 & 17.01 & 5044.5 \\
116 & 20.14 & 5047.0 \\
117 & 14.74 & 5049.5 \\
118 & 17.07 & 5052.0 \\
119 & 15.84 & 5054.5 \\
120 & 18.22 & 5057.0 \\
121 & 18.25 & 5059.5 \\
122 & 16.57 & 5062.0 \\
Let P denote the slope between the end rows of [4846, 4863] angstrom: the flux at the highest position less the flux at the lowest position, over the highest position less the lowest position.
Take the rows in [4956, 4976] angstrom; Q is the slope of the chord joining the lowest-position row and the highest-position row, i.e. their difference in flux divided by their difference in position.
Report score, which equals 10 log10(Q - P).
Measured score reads -3.2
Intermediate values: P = -0.14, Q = 0.34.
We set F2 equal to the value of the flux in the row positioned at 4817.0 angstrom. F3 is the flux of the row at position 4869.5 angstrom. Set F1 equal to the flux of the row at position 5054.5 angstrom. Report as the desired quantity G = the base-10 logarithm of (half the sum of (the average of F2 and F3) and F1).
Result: 1.25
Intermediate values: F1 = 15.84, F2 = 21.27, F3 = 18.7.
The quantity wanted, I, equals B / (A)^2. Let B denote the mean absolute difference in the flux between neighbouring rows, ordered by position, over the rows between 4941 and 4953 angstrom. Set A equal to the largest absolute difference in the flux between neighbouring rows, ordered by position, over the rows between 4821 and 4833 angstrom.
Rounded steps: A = 2.43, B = 1.0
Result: 0.2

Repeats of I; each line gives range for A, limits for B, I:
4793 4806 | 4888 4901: 0.8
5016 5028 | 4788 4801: 0.2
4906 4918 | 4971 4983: 0.3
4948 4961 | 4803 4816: 0.0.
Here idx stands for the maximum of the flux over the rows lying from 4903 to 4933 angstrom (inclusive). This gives 20.87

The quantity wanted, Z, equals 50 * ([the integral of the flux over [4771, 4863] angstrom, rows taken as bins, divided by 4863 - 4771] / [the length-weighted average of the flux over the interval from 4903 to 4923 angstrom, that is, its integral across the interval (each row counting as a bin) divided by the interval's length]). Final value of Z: 52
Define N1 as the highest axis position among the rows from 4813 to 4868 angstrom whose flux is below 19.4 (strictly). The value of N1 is 4862.0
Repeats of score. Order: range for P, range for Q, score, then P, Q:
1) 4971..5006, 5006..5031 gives -6.9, -0.09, 0.11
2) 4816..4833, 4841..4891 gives -6.0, -0.28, -0.03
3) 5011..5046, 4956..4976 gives -5.0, 0.03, 0.34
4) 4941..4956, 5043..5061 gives -10.0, -0.02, 0.08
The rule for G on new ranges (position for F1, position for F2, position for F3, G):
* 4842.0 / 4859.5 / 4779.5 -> 1.25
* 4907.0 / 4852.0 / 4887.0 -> 1.27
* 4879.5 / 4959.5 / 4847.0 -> 1.32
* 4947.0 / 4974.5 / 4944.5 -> 1.31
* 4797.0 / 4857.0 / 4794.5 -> 1.30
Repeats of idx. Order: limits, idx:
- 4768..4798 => 20.27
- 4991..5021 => 20.75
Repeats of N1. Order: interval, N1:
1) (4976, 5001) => 4999.5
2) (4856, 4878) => 4874.5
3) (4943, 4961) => 4957.0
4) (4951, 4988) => 4987.0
